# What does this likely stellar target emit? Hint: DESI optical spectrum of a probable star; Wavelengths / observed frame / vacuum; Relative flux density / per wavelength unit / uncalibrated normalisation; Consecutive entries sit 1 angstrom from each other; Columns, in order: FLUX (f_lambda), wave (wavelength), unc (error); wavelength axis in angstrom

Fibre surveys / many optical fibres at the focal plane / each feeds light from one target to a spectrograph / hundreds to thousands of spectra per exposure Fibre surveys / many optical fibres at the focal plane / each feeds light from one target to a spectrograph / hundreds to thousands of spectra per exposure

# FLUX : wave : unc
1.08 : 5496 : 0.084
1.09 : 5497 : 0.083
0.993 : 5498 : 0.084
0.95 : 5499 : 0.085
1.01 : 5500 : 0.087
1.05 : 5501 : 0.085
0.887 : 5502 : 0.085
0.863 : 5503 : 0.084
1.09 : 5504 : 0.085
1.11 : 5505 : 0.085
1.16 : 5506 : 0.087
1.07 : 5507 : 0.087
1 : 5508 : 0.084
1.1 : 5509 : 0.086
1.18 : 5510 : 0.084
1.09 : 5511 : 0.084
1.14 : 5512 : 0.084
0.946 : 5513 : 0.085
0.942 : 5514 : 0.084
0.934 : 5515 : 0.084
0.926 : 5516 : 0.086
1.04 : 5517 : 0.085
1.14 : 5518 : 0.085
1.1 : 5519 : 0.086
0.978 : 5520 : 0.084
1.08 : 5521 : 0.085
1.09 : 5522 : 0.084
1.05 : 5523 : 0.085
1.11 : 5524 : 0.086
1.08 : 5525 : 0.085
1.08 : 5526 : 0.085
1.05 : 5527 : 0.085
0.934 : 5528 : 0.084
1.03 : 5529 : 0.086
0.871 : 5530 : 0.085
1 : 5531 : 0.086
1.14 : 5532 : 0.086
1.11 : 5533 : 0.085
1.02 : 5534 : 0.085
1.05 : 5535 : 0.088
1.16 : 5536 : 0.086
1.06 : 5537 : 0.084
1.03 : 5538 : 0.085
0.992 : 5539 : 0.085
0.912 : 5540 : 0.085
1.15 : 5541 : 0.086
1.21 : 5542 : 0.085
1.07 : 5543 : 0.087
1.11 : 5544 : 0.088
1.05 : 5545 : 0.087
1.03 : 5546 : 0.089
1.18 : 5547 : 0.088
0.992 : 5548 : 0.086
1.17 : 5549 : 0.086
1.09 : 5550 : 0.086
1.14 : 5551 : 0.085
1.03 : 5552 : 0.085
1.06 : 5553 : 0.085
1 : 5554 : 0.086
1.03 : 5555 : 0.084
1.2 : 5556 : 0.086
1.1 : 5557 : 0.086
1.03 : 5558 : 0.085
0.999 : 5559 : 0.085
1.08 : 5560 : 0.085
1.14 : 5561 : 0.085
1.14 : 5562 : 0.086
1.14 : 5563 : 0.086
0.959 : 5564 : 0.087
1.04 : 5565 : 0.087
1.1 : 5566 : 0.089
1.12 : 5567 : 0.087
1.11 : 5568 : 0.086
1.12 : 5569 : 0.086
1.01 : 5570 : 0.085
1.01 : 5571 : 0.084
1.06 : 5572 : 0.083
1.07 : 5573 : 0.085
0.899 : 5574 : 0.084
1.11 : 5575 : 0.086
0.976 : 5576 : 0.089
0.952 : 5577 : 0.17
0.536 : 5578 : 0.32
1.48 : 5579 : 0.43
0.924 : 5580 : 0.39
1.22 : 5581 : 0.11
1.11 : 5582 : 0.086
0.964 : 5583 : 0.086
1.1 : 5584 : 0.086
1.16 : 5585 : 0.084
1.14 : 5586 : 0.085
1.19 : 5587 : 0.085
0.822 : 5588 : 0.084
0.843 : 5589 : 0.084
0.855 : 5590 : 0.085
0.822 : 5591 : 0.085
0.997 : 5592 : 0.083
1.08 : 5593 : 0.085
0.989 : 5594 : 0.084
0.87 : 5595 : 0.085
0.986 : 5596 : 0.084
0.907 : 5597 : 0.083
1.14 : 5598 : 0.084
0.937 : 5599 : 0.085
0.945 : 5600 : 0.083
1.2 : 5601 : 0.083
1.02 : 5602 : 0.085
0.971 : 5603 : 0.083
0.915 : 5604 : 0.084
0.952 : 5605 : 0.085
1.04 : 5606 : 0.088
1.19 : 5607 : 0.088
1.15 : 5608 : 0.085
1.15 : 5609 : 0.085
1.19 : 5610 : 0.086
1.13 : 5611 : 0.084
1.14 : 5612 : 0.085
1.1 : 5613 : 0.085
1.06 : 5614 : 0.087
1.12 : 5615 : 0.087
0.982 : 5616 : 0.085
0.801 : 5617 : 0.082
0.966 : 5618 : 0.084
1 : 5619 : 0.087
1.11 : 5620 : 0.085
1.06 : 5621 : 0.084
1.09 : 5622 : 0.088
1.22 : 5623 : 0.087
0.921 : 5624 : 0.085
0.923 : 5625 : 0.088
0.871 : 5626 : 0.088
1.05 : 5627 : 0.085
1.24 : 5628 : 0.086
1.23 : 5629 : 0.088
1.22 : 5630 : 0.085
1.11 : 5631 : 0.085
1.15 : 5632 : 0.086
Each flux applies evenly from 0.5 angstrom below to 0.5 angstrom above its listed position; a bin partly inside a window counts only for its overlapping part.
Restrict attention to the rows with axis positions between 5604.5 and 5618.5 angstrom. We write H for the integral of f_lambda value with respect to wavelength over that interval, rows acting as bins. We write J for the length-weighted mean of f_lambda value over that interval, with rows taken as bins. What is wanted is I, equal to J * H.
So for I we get 16.0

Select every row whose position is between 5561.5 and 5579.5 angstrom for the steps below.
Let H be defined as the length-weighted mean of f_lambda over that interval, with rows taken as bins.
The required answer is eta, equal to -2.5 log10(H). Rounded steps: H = 1.05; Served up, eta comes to -0.049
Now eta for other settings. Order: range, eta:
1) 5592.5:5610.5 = -0.037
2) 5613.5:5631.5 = -0.057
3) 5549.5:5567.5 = -0.081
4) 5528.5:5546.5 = -0.058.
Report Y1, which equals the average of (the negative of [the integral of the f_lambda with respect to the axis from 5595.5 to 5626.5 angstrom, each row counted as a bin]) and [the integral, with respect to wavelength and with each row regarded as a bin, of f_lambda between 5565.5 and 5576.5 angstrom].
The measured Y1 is -10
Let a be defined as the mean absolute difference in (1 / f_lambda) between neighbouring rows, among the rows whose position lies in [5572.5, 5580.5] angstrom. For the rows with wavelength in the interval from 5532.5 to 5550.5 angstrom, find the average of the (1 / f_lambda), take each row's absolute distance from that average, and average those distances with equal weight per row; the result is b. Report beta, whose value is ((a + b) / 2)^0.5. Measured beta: 0.49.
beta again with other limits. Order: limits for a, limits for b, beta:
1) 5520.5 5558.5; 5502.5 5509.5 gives 0.27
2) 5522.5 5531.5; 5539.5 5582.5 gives 0.29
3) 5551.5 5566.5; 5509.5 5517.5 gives 0.27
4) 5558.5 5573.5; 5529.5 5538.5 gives 0.23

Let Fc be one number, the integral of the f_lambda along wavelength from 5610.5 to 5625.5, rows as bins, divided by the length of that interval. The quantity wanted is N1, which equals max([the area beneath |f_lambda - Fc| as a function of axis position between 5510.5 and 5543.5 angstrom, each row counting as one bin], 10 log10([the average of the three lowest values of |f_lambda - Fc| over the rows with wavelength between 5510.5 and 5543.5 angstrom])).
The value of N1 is 2.2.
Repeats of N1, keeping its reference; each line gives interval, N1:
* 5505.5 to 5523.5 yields 1.3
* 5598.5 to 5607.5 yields 0.8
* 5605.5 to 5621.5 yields 1.4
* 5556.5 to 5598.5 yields 4.5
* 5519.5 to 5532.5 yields 0.7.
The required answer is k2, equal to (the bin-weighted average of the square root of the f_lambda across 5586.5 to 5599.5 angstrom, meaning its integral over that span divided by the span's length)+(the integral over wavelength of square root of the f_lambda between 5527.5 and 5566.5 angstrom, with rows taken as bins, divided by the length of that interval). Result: 2.01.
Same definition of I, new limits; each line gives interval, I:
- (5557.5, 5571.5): 16.1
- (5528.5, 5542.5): 15.5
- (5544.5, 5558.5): 16.3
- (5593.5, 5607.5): 14.1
